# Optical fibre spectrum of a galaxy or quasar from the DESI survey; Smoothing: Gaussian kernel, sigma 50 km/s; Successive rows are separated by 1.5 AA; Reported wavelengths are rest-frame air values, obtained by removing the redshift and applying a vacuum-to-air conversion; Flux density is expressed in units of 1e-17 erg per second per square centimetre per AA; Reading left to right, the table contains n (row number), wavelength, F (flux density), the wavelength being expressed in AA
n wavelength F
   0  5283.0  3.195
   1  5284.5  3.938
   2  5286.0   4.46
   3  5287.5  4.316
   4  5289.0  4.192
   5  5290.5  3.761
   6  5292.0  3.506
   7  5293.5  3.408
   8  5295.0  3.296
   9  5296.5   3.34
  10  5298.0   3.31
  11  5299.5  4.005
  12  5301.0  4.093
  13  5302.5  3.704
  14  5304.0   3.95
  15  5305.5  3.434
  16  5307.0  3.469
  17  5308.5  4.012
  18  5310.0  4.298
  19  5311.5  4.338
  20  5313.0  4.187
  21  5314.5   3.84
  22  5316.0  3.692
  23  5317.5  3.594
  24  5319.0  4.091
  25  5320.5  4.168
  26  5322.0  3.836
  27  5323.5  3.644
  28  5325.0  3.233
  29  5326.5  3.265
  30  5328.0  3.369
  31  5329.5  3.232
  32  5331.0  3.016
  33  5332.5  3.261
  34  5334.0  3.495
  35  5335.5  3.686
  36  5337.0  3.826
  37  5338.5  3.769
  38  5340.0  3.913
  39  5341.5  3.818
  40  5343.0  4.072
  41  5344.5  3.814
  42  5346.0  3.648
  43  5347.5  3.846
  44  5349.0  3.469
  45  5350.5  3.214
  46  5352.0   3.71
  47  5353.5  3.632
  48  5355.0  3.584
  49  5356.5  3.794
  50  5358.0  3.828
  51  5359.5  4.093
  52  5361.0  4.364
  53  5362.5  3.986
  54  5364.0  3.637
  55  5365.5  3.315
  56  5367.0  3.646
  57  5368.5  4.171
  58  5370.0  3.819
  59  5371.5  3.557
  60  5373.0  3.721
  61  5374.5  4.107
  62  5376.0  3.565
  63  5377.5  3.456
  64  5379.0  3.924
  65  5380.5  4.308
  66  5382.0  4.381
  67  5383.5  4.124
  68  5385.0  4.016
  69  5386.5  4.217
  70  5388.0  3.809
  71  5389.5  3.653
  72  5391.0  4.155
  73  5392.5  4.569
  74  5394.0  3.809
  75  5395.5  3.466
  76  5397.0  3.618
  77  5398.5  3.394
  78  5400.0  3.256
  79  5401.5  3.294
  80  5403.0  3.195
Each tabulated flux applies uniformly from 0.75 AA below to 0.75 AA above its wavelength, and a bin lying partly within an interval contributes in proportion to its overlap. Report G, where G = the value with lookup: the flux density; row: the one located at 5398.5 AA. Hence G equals 3.394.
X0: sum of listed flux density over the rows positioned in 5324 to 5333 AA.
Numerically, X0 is 19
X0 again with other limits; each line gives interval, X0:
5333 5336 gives 7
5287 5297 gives 26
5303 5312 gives 24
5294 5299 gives 10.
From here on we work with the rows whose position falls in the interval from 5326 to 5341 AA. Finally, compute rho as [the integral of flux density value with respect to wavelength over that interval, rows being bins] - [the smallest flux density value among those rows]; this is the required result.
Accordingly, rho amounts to 49.4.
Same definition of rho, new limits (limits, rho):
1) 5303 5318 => 54.8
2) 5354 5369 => 54.2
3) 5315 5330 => 51.1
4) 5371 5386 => 55.4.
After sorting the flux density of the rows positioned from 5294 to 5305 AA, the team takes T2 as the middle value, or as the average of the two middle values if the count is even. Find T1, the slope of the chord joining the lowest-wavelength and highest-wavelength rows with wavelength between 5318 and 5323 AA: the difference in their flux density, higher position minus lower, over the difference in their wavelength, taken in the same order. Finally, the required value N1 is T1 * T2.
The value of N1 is -0.315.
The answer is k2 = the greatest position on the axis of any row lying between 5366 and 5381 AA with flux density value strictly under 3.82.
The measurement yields 5377.5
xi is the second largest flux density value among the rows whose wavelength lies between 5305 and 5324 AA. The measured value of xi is 4.298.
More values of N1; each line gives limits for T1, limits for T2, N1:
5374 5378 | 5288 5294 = -0.788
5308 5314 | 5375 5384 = 0.156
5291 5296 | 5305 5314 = -0.287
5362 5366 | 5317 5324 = -0.858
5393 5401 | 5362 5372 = -0.336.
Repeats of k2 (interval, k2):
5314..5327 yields 5326.5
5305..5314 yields 5307.0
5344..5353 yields 5352.0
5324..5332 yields 5331.0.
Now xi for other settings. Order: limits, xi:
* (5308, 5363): 4.338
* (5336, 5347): 3.913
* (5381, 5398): 4.381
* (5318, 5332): 4.091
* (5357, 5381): 4.308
